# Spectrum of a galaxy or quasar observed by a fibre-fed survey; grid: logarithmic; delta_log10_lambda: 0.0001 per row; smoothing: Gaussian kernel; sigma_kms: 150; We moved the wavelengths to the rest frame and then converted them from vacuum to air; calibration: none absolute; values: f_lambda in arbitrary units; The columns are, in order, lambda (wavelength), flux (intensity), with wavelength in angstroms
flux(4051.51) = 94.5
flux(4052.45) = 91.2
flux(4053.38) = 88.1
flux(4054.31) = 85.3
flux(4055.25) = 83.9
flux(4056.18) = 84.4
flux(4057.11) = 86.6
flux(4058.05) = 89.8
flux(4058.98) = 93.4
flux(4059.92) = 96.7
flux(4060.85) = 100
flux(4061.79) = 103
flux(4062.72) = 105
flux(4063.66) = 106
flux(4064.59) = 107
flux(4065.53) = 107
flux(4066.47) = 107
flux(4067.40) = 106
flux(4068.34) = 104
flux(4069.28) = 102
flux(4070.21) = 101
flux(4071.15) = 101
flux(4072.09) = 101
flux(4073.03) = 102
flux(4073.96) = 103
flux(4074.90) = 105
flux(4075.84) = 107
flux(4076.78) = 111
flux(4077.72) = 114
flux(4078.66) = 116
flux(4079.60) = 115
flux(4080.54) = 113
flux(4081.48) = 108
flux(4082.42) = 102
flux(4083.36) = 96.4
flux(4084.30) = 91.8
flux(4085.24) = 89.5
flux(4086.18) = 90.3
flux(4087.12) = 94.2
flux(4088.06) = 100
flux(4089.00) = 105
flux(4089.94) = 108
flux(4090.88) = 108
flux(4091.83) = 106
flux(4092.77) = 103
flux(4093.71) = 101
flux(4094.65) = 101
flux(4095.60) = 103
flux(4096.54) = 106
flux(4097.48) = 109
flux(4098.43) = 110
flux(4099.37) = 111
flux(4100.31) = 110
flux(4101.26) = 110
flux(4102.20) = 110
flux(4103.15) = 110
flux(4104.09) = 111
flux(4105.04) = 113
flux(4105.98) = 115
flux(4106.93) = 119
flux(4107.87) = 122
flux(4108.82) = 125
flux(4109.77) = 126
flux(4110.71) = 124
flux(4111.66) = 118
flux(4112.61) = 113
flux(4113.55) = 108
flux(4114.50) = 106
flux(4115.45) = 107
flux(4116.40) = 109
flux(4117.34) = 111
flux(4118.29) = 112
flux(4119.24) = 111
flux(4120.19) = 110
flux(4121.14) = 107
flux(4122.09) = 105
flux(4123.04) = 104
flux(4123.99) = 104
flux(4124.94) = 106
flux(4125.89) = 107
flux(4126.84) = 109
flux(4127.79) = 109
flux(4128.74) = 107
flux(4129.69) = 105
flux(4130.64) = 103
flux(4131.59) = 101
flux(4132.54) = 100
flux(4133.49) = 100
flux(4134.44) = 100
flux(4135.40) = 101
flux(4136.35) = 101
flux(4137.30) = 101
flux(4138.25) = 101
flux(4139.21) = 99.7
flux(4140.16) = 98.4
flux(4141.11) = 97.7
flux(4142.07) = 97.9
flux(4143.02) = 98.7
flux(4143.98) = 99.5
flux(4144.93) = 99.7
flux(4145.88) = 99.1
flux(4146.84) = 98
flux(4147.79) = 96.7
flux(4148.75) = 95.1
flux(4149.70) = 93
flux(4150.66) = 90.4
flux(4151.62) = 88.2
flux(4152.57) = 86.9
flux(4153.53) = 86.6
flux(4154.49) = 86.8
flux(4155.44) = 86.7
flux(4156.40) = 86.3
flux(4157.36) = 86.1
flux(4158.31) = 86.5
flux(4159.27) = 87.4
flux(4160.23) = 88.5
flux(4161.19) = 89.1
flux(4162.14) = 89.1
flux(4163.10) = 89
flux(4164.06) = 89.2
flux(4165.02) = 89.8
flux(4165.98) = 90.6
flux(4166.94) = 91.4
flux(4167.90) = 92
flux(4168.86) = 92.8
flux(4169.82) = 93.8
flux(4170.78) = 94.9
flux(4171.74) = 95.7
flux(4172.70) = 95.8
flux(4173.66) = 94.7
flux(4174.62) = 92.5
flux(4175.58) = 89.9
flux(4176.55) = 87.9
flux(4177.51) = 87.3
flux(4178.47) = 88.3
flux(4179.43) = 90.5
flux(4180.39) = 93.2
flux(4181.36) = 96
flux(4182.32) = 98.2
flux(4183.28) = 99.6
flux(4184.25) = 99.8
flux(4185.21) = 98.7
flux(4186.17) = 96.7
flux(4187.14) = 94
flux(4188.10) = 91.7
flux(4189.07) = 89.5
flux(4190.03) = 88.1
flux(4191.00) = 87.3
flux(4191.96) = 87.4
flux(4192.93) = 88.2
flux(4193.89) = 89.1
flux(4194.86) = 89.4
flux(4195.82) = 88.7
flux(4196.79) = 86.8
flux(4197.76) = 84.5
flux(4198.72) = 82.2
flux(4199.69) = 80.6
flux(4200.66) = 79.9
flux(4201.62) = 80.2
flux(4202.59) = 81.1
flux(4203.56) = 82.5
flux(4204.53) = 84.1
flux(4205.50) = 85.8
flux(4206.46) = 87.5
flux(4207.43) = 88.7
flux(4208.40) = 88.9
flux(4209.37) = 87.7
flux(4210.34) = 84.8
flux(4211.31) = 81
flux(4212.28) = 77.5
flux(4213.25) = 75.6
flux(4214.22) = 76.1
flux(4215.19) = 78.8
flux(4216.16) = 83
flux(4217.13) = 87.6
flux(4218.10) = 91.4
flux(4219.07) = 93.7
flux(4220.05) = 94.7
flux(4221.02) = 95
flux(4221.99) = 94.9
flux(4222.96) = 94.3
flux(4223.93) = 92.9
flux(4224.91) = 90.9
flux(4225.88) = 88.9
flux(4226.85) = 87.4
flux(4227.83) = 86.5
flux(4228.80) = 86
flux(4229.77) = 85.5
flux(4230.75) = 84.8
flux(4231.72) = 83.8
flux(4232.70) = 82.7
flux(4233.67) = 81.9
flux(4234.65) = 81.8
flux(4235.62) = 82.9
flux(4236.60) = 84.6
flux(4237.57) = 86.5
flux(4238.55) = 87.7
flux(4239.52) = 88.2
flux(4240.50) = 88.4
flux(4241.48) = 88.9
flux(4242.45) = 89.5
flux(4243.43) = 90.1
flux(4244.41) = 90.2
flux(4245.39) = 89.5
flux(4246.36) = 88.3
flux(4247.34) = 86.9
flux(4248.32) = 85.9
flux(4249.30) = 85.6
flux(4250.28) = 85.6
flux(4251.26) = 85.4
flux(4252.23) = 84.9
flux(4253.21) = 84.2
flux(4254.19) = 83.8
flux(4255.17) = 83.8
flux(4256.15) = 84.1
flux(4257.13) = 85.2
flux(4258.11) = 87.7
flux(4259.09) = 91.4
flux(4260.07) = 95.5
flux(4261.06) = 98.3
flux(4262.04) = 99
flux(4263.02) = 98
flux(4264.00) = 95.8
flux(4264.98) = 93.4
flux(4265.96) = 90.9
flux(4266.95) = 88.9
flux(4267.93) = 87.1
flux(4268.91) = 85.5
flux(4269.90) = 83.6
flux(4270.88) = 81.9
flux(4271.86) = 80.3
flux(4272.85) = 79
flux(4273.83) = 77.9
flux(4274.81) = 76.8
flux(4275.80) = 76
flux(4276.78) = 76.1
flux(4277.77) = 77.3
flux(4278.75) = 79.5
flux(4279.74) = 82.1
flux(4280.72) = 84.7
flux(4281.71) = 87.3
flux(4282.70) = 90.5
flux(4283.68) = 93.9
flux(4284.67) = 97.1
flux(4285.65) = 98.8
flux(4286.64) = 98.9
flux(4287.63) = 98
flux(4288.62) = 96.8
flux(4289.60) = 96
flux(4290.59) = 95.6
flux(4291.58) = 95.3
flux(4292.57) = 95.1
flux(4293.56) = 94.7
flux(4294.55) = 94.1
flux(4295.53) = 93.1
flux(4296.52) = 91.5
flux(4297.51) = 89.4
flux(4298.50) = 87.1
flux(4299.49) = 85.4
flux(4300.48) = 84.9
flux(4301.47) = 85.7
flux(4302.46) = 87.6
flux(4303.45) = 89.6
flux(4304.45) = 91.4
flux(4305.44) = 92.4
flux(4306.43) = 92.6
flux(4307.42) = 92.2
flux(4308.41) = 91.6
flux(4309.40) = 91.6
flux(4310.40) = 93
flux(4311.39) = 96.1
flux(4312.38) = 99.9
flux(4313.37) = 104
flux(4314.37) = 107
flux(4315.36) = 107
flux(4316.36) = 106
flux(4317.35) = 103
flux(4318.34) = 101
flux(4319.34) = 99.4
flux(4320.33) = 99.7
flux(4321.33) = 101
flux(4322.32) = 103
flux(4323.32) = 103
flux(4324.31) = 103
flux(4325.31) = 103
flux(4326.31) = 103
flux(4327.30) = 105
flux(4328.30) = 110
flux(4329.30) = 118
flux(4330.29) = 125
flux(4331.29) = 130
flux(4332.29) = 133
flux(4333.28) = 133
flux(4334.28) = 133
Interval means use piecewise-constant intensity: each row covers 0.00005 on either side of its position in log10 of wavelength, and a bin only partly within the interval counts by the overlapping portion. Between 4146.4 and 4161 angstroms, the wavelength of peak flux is 4146.84 angstroms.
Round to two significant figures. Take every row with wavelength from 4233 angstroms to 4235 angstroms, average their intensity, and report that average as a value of 82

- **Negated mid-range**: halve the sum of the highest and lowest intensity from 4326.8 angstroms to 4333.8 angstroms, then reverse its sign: -119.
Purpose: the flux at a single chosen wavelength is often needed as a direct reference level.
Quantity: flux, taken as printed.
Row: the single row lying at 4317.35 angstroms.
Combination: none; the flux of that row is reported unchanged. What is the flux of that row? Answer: 103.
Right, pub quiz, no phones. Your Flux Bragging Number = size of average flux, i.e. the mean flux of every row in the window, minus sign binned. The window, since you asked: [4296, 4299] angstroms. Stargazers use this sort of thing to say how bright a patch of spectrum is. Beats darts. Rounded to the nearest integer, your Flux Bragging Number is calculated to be 89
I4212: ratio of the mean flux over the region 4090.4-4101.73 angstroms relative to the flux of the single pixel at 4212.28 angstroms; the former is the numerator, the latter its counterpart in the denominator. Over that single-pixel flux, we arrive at 1.37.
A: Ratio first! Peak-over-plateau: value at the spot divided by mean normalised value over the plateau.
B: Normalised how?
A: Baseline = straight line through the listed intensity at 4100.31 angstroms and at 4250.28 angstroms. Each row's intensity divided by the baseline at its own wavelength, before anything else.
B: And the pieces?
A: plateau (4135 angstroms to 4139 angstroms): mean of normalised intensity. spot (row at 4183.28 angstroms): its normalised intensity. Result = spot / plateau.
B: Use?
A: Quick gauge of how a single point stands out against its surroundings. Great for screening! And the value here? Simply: 1.06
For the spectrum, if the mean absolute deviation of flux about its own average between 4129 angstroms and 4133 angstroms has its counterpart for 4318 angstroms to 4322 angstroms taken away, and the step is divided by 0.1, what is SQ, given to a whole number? 10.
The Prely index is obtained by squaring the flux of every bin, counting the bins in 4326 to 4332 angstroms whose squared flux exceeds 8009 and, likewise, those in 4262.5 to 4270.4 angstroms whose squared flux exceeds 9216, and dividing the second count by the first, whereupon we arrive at 0.17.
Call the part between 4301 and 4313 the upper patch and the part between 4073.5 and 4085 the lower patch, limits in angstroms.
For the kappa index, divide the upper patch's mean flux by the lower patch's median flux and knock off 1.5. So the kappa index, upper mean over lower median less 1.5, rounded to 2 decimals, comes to -0.64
